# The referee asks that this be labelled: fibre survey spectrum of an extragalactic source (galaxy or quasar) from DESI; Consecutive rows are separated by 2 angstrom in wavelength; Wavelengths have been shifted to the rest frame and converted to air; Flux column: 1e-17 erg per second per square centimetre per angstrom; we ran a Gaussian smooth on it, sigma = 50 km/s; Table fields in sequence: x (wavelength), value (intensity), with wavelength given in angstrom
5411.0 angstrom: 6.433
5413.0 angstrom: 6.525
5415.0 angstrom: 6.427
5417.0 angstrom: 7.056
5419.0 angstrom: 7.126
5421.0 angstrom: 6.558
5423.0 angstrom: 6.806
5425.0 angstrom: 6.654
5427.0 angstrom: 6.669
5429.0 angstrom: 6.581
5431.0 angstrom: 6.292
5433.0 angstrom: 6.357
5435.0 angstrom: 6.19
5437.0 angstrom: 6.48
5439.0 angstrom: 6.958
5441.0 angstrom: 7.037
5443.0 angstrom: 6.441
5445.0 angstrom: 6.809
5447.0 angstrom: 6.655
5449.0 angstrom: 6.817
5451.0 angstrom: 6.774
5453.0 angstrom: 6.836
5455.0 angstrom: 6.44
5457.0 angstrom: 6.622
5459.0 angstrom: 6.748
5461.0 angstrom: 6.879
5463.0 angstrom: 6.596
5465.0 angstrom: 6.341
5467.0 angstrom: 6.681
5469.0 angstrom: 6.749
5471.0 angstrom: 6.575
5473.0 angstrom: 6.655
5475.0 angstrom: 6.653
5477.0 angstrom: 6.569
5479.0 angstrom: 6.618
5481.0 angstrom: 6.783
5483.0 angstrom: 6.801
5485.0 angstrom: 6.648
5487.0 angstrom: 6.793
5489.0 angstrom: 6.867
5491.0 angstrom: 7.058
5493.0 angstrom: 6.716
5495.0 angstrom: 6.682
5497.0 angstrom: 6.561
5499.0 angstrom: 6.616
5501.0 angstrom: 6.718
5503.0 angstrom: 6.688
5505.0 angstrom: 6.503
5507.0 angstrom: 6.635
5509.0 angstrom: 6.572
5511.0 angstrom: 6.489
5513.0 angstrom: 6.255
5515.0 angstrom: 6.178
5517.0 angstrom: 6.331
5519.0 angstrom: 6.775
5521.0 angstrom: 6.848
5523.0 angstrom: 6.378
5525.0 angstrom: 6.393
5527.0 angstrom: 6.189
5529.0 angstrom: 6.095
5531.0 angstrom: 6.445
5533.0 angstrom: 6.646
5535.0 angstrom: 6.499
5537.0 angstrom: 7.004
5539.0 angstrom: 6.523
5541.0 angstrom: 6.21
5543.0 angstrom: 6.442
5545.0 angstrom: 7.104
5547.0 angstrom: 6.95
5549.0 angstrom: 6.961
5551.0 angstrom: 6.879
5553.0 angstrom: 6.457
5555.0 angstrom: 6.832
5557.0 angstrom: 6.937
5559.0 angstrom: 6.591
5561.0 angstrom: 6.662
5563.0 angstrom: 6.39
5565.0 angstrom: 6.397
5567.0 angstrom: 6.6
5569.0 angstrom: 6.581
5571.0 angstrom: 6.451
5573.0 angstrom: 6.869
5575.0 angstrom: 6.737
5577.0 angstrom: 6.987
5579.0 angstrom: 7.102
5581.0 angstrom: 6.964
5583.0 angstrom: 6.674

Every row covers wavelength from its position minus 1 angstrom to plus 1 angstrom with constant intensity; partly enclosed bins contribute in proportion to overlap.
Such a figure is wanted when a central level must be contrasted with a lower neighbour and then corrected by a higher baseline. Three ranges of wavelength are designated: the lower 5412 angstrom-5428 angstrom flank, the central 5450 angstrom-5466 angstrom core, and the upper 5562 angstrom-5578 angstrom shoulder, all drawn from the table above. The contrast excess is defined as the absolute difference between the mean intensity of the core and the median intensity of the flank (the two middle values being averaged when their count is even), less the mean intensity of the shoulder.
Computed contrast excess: -6.62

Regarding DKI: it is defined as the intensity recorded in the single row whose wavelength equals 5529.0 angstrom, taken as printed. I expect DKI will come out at 6.095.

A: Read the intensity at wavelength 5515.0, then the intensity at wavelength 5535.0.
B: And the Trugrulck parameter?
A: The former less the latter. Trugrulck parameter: -0.32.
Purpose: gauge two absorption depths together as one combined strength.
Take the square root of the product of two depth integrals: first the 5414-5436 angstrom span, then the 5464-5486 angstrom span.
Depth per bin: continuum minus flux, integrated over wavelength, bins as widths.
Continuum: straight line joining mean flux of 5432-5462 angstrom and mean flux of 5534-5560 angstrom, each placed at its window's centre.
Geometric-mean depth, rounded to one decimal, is 1.0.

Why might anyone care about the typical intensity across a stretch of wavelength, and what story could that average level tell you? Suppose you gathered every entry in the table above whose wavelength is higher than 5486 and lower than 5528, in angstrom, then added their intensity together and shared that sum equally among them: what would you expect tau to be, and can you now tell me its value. 6.58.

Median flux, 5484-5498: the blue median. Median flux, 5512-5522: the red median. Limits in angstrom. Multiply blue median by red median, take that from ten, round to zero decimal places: -33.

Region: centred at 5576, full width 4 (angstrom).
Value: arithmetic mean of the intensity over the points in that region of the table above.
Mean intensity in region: 6.86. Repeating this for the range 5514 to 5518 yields 6.25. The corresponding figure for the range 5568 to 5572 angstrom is 6.52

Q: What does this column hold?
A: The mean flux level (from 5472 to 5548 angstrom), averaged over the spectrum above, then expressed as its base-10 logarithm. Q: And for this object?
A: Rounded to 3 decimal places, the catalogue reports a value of 0.820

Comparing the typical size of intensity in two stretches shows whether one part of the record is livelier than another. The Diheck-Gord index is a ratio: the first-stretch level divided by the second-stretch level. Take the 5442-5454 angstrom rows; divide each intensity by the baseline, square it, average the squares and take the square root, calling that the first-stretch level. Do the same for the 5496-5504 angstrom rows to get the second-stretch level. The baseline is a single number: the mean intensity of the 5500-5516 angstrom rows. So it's 1.01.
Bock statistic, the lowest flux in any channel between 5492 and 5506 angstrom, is 6.503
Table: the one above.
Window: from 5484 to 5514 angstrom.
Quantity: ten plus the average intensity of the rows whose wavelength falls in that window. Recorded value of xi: 16.7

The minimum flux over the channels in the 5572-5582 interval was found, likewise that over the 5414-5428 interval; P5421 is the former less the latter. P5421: 0.31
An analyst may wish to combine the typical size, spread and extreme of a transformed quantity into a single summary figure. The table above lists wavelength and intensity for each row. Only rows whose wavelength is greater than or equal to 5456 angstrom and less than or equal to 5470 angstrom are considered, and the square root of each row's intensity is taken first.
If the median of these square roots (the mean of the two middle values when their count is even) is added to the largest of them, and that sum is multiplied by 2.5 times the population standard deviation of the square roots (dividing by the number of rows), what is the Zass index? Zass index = 0.40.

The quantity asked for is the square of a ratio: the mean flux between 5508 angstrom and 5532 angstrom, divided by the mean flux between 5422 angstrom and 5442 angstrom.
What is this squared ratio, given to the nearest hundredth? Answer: 0.94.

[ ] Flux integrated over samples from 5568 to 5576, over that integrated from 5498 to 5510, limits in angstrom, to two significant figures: 0.67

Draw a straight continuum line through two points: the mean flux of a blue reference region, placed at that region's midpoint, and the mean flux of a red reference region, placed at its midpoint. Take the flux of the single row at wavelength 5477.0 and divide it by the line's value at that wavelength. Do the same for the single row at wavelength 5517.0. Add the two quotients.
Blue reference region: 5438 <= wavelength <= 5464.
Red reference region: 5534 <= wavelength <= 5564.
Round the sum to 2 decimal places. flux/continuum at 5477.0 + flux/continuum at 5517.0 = 1.92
